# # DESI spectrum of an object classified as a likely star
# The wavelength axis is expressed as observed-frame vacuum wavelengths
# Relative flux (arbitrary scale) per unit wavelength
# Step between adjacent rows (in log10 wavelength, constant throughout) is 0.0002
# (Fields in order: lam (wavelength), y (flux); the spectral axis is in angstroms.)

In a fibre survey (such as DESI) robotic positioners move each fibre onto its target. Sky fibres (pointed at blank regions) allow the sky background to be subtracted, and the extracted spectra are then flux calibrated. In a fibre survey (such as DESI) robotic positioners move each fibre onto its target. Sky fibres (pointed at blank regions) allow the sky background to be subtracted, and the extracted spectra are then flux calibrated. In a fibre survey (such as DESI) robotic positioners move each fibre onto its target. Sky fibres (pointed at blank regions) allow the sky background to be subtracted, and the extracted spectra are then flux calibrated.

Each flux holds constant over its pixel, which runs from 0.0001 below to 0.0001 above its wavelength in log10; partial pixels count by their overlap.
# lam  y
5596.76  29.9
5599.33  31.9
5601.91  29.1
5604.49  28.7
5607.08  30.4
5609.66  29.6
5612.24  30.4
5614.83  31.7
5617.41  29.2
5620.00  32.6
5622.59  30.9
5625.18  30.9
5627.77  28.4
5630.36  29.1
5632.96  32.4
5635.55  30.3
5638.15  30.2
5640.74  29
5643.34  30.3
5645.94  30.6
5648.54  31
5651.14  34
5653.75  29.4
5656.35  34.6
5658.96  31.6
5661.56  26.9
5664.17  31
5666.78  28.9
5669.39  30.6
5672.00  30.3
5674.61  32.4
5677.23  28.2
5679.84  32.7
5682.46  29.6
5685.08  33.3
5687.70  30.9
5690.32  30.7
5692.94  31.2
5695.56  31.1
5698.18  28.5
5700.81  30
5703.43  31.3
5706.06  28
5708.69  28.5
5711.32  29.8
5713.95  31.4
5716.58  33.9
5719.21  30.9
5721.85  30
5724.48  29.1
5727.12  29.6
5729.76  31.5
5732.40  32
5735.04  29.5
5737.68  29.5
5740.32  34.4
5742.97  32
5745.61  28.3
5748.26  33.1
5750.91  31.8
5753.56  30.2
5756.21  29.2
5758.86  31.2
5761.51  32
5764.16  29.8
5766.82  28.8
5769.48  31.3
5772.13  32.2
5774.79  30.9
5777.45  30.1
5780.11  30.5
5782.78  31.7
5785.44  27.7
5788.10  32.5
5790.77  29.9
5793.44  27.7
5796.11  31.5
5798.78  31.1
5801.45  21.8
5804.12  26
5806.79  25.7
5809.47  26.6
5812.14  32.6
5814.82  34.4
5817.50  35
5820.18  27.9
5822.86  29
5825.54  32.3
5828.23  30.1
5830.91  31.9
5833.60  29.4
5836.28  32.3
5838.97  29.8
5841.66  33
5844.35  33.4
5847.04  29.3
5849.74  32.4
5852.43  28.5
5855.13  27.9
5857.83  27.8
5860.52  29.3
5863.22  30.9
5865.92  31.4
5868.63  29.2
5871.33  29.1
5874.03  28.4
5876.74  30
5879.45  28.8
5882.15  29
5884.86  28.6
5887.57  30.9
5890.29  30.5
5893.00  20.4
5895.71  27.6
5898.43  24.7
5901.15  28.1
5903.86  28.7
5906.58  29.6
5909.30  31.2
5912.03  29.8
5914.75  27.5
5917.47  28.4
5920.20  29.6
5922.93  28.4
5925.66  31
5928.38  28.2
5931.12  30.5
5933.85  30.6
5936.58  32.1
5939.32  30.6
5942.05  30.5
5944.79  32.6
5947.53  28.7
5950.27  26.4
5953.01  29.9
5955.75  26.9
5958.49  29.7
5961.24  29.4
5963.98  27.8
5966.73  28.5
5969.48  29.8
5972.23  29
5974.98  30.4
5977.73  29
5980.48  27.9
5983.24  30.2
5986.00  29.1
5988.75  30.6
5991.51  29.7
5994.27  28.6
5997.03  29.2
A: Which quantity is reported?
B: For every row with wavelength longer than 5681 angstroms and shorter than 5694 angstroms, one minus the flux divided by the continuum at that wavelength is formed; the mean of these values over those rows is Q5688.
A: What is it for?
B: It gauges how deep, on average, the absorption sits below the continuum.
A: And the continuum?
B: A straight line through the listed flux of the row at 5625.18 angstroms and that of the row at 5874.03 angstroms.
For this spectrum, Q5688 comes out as -0.029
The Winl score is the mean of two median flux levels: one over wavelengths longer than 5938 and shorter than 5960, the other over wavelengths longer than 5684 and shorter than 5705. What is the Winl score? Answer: 30.4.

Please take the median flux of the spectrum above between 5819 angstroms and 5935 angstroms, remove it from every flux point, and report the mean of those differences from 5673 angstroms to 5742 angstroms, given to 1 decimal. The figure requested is 1.4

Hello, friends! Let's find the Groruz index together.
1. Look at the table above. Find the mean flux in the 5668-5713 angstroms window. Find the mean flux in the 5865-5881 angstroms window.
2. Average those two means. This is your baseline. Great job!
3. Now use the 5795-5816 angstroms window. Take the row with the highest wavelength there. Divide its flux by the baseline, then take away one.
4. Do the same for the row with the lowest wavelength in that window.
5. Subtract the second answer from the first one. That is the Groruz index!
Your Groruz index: 0.10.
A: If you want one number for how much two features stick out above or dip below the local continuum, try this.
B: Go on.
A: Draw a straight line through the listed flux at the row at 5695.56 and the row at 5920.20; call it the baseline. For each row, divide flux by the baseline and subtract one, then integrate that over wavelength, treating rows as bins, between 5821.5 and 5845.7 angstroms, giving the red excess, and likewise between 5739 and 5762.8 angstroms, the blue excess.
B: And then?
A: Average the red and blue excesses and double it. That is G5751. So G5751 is 1.3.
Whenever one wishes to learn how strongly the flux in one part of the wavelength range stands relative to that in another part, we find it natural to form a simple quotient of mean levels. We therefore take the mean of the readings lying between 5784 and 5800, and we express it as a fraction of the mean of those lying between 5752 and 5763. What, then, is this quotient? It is 0.98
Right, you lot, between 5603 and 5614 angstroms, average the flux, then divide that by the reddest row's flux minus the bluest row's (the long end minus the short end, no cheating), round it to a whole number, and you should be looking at 18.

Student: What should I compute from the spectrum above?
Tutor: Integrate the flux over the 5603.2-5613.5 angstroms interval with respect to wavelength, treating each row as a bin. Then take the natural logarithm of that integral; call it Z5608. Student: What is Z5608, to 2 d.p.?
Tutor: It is 5.73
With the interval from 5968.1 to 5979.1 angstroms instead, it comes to 5.78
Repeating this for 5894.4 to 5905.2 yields 5.69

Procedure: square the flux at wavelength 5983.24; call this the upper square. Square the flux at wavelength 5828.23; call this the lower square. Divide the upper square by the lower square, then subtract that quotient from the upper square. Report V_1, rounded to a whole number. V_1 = 911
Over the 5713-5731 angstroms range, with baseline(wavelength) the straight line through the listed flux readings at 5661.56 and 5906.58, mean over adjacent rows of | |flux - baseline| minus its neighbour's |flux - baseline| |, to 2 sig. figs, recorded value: 1.6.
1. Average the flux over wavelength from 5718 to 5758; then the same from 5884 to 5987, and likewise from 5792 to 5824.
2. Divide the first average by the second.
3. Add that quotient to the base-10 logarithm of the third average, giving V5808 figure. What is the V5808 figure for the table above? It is 2.52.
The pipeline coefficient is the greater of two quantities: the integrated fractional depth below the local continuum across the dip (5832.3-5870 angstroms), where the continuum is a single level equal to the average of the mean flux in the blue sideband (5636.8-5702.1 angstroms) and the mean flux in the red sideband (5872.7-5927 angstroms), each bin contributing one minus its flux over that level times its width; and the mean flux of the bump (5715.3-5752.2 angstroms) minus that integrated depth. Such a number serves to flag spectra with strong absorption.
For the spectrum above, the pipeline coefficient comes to 32.0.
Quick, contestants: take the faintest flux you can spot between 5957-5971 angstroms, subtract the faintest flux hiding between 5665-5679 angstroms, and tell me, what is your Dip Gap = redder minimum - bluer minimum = 0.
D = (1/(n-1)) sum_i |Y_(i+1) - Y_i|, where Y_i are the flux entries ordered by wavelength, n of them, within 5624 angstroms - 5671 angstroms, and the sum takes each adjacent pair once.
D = 2.37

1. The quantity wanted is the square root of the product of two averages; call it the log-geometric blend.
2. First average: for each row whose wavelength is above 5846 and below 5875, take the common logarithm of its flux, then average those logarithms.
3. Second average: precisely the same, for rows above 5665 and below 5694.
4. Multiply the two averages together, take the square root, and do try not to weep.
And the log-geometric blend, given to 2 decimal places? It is 1.48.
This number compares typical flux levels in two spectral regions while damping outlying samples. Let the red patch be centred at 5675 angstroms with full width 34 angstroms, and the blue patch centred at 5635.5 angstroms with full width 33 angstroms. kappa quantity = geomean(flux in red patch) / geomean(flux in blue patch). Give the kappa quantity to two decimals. 0.99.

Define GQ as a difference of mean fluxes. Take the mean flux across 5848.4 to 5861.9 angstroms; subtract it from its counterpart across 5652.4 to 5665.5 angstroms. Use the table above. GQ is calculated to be 1.5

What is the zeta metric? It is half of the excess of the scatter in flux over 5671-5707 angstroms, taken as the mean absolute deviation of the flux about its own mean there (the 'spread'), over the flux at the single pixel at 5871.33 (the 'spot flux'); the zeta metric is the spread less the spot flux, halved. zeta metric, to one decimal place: -13.9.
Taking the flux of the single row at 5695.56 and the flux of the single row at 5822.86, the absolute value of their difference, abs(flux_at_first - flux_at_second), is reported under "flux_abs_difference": 2.1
